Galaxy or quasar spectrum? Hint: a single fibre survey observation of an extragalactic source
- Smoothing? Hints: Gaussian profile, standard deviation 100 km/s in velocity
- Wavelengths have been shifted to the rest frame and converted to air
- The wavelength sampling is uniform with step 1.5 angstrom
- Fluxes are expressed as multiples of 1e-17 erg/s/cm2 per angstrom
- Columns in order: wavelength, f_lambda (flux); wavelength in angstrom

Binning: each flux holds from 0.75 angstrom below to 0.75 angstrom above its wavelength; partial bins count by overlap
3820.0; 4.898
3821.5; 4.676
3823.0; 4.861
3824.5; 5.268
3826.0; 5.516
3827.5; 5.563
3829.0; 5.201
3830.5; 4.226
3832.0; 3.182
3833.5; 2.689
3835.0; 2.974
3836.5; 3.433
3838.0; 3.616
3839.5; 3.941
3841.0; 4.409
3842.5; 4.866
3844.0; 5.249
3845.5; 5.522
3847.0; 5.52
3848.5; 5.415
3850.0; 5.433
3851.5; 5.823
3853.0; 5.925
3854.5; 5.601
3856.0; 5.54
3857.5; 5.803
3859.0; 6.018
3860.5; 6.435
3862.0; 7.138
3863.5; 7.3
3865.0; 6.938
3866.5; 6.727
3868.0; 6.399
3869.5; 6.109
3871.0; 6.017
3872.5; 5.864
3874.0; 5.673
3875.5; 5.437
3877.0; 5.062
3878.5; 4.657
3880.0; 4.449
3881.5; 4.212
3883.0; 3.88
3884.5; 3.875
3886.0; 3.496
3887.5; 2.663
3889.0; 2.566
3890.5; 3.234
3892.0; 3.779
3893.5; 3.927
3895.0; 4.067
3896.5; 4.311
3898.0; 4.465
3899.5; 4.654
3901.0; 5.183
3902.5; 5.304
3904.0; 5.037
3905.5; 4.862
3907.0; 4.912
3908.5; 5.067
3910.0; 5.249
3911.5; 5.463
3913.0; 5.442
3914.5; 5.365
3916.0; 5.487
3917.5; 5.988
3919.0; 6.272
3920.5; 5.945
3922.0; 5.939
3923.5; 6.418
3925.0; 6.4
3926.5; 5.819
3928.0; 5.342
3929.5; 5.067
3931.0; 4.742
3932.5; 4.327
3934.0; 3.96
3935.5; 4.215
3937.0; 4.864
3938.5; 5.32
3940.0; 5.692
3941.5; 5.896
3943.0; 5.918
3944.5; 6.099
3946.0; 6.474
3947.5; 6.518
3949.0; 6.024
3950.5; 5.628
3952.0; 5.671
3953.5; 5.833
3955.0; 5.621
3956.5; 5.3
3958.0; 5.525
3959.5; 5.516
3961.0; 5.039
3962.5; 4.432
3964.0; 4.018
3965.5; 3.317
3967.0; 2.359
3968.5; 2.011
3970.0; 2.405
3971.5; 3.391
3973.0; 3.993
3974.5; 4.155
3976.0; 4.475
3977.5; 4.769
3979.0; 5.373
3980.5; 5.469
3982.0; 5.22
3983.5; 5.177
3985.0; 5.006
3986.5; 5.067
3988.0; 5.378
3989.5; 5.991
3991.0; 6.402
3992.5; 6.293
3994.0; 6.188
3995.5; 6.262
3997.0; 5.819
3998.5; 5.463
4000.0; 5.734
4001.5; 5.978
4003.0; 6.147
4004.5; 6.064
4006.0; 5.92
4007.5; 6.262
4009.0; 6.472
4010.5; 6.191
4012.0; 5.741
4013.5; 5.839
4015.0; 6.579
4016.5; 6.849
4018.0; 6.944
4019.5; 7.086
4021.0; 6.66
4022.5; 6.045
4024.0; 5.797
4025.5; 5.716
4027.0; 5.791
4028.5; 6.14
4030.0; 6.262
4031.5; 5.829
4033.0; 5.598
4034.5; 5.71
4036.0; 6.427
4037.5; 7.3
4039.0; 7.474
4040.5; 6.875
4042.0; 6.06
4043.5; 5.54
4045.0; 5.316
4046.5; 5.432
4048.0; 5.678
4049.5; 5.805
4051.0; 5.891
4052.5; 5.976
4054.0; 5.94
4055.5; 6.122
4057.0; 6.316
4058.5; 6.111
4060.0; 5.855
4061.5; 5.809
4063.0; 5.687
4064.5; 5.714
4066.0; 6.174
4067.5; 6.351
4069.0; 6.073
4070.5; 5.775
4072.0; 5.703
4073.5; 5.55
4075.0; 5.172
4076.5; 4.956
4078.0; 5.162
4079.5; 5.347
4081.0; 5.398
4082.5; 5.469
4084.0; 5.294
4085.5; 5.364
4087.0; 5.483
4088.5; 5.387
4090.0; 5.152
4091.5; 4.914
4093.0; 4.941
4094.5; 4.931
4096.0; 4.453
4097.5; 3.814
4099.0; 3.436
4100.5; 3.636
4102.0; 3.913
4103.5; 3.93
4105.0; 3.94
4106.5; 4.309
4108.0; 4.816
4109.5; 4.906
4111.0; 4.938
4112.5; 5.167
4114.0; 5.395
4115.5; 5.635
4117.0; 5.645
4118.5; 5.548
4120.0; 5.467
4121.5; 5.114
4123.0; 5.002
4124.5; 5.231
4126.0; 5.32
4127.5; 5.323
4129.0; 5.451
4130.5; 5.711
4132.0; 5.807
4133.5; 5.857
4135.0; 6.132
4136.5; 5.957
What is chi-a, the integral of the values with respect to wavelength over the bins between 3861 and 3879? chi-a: 110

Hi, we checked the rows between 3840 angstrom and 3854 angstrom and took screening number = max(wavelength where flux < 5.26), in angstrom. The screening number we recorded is 3844.0 angstrom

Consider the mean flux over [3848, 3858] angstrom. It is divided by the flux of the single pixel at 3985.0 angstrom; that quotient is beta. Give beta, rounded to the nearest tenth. 1.1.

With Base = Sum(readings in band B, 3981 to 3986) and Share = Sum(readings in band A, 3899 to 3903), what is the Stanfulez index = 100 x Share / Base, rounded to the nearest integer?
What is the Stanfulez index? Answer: 98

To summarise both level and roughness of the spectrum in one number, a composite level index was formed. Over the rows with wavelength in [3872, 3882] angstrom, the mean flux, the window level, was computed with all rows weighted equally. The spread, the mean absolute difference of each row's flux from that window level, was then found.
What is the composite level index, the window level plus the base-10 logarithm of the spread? 4.77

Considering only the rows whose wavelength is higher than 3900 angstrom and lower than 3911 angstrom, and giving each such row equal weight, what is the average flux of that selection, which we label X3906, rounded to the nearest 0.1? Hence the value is 5.1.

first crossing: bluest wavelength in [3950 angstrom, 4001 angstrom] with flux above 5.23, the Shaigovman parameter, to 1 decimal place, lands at 3950.5 angstrom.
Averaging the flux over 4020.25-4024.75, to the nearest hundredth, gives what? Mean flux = 6.17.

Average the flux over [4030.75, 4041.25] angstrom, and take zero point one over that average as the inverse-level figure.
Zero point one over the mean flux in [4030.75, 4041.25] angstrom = 0.015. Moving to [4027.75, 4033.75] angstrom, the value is 0.017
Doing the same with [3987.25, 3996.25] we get 0.016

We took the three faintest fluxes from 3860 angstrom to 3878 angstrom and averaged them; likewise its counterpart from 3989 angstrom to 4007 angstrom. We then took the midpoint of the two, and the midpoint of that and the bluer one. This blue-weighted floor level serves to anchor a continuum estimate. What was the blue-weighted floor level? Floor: 5.46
